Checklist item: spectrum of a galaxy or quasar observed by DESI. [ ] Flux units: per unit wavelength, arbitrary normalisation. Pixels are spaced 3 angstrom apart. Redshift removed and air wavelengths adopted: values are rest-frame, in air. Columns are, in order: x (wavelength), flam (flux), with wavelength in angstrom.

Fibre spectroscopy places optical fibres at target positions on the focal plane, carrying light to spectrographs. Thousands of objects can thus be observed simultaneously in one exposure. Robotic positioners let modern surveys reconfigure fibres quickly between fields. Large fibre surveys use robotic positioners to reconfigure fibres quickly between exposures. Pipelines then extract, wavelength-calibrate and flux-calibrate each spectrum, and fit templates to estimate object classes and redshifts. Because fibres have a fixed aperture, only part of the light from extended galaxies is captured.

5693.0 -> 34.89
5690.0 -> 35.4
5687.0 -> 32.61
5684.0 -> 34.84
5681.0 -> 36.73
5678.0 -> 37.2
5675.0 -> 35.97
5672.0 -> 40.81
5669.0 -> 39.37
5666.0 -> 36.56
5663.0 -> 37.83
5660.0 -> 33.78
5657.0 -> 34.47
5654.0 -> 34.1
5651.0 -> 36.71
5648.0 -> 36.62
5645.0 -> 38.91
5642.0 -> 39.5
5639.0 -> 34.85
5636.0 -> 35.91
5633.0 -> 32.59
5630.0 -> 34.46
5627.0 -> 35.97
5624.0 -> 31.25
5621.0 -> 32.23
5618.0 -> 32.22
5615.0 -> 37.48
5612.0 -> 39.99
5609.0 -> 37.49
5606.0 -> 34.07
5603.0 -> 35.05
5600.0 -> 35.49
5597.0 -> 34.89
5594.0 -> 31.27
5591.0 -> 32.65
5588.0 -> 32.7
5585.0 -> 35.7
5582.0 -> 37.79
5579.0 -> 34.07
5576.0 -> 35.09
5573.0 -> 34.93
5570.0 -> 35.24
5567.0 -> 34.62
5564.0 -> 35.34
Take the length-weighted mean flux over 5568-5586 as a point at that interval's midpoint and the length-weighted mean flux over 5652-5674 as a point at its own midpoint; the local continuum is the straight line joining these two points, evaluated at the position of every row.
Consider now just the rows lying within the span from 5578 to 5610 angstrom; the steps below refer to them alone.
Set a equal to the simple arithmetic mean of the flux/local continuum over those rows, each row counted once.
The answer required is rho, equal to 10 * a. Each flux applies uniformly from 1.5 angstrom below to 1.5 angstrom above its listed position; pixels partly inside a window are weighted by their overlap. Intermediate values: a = 0.97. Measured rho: 9.7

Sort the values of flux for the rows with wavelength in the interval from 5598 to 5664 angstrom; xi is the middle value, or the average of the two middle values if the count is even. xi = 35.3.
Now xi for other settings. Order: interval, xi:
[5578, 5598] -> 34.1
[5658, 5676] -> 37.2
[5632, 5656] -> 36.3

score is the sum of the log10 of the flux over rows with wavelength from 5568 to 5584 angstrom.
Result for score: 7.75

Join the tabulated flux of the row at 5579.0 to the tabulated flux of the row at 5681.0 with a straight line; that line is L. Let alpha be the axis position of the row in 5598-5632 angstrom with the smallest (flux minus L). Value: 5624.0 angstrom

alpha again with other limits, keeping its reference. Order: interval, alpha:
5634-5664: 5660.0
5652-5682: 5660.0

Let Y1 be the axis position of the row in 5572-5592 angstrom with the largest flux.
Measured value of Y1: 5582.0 angstrom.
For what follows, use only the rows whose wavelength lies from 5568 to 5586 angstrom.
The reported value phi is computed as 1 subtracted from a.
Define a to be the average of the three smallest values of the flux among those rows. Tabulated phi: 33.7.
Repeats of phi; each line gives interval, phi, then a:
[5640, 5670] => 33.1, 34.1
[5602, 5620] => 32.8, 33.8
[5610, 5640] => 30.9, 31.9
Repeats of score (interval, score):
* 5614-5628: 7.64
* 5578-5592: 7.69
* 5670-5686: 7.84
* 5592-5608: 7.66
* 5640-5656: 7.85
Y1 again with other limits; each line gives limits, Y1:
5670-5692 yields 5672.0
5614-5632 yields 5615.0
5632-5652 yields 5642.0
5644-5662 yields 5645.0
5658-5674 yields 5672.0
